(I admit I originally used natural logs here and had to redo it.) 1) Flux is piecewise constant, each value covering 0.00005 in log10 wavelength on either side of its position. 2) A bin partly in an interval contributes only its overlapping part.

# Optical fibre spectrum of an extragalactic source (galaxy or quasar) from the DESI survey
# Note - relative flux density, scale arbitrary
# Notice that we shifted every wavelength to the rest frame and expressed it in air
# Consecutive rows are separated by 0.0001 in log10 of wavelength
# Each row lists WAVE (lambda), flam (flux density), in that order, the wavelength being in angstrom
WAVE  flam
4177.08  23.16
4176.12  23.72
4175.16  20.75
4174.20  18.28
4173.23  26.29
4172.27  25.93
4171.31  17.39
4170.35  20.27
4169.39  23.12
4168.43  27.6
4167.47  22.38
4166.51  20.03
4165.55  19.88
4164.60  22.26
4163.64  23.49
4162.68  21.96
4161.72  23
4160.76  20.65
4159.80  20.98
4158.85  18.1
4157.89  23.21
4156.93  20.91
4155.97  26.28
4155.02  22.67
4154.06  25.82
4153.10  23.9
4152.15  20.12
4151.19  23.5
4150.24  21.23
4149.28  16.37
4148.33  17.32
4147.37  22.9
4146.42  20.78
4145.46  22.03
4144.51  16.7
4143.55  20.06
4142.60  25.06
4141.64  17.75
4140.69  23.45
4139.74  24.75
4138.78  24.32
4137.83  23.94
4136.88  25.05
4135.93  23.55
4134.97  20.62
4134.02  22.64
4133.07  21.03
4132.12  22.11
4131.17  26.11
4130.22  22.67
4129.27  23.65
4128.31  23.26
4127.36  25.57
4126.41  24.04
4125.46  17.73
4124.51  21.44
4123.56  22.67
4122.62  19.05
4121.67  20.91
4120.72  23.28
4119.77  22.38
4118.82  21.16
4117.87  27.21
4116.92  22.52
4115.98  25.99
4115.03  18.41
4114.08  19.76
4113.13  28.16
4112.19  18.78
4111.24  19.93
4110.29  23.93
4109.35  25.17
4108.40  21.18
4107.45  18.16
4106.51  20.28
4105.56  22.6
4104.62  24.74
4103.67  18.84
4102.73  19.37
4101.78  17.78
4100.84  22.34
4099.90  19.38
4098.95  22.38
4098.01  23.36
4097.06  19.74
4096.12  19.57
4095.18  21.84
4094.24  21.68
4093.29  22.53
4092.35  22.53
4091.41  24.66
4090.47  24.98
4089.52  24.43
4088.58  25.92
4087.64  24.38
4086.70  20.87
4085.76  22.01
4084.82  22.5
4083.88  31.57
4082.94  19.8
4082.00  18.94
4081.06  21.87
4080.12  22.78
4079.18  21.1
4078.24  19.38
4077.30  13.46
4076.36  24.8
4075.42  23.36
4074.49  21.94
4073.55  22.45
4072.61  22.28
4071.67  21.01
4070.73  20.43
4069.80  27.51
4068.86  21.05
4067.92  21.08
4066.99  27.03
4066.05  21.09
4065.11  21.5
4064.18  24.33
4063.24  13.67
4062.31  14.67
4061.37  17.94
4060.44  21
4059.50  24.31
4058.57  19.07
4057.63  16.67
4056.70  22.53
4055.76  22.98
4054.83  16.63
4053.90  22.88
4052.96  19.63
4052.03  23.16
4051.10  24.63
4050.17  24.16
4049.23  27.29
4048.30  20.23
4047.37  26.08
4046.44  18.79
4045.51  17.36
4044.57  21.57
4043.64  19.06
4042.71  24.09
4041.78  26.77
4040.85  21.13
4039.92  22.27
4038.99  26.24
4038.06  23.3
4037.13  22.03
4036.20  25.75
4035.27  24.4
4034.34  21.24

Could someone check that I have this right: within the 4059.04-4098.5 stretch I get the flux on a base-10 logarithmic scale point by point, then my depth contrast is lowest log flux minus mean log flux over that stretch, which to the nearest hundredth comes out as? -0.21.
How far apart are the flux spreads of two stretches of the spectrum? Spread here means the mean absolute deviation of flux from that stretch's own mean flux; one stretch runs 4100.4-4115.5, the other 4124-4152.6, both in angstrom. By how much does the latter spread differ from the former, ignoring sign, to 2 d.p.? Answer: 0.27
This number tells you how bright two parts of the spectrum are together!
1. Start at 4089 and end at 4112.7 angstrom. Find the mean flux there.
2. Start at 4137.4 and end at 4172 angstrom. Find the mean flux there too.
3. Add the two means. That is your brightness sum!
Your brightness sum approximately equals 43.4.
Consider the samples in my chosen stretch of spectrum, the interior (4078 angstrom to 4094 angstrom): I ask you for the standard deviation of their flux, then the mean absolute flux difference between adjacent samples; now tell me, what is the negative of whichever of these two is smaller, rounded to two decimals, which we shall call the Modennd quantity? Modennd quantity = -2.51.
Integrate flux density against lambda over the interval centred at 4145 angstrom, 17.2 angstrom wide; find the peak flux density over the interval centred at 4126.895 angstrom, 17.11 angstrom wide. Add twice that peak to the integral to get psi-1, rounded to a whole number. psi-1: 424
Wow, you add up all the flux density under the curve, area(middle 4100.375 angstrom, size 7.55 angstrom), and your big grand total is 154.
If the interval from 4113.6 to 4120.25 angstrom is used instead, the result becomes 149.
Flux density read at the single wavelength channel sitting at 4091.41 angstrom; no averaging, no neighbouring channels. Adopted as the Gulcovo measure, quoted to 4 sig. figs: 24.66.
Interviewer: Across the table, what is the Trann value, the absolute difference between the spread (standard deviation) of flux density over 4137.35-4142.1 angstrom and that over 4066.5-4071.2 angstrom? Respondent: 0.6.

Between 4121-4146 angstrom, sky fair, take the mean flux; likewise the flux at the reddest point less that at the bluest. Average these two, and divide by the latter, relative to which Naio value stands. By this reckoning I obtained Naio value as 10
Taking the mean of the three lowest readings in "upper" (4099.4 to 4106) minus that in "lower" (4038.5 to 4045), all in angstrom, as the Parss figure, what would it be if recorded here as -2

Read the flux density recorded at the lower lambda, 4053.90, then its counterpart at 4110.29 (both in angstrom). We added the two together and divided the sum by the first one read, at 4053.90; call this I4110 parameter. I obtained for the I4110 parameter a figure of 2.05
